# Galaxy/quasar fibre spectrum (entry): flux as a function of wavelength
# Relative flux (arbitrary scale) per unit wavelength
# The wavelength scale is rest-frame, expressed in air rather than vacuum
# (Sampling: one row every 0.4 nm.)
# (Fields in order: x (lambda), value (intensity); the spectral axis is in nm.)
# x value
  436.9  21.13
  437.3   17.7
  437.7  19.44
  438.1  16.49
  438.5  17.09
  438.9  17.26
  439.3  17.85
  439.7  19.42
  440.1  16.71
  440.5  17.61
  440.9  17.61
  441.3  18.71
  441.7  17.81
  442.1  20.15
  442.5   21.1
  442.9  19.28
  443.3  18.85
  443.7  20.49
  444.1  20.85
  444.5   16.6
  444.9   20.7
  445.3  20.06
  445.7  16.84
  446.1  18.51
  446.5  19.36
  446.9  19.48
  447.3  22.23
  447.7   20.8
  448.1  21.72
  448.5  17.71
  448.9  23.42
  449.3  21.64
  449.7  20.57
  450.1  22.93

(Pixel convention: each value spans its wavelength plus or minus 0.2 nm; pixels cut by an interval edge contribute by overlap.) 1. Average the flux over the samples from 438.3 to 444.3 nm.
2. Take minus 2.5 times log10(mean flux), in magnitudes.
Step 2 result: -3.18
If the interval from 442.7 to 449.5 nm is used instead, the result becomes -3.25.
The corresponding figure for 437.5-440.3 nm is -3.12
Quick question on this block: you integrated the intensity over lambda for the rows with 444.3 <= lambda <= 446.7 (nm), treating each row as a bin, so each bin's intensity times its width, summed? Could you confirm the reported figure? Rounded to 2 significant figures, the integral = 45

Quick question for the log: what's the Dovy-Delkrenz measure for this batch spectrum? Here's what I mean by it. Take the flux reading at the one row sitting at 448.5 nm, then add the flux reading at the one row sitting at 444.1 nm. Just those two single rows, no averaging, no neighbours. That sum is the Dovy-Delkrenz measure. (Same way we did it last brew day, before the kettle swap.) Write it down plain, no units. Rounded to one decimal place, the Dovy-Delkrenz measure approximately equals 38.6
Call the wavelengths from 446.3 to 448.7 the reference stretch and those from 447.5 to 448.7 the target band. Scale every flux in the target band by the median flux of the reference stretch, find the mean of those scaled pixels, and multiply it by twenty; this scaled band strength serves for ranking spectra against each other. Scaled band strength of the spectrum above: 19.9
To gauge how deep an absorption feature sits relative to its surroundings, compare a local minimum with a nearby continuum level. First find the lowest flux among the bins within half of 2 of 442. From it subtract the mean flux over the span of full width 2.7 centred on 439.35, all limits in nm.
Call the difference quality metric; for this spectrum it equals 0.3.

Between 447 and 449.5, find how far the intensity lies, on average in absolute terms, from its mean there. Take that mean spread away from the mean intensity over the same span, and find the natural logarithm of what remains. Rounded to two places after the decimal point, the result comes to 2.99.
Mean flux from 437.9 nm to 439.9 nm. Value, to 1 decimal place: 17.6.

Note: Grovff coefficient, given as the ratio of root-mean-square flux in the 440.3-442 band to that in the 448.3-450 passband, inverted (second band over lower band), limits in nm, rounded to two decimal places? 1.17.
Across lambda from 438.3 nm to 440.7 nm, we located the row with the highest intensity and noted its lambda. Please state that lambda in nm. 439.7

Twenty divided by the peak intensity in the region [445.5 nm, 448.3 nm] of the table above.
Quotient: 0.90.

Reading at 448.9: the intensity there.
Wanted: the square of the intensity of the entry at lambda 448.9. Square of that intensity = 548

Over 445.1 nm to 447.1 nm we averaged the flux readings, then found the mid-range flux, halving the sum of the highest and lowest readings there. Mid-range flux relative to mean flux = 0.98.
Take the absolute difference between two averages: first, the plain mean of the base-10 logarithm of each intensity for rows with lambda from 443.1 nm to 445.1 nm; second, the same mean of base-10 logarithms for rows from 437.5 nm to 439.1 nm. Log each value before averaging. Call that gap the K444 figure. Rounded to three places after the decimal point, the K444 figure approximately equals 0.044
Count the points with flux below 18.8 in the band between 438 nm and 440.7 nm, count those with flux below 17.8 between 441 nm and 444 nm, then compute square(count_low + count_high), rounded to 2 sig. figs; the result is 36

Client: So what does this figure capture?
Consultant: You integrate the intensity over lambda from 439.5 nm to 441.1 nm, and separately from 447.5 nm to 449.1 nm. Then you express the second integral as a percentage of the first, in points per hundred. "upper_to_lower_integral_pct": 117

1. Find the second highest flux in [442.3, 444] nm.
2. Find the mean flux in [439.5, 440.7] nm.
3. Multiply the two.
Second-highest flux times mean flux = 367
